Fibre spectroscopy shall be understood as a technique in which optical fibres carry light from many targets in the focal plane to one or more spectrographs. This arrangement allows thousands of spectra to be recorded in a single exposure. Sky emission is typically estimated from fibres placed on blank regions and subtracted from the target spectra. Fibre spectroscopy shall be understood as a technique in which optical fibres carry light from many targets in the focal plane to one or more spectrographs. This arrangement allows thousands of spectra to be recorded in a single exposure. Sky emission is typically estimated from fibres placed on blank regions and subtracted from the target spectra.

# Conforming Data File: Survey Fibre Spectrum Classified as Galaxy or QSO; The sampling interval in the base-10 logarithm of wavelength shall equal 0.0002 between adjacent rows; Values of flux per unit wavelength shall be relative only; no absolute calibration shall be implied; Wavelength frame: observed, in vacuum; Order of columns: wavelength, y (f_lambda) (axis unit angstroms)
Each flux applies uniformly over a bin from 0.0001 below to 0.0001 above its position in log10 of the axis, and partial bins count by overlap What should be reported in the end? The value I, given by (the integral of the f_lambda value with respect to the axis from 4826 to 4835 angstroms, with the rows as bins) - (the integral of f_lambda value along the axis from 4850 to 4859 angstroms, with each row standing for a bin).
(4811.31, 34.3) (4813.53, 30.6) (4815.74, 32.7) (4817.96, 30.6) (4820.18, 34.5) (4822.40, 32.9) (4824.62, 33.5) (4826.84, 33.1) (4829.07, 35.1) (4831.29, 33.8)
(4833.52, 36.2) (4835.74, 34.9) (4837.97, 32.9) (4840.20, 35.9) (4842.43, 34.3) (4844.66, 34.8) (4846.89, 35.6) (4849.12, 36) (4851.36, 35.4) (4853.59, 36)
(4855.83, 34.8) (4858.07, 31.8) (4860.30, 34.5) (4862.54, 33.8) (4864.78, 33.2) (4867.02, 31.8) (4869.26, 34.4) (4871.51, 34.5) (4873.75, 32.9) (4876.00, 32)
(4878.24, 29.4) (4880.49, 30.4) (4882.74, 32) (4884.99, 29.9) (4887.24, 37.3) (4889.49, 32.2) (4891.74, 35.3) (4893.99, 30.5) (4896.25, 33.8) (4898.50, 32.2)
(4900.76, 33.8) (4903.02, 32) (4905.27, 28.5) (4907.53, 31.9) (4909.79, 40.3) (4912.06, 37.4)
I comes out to 0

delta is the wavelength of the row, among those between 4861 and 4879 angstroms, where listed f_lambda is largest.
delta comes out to 4871.51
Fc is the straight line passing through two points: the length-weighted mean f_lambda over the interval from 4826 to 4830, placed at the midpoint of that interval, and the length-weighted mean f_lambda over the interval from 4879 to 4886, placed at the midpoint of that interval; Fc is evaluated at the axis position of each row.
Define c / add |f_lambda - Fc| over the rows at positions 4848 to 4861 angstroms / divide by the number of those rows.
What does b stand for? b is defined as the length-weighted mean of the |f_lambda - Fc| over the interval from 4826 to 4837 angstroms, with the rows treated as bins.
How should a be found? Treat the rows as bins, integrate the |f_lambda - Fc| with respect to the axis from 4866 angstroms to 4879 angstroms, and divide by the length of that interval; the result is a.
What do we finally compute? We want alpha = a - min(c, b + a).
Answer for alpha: -0.7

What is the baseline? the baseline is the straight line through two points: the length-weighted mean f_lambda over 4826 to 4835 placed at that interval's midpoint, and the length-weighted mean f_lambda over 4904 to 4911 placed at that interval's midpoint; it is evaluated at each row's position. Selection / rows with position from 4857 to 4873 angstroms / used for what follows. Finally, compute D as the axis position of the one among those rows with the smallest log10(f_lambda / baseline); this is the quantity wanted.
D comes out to 4858.07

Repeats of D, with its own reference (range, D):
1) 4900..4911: 4905.27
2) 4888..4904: 4893.99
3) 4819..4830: 4822.40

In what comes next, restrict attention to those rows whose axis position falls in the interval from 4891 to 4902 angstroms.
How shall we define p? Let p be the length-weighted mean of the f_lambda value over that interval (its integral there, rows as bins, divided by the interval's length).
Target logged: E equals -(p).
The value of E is -33.0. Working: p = 33.0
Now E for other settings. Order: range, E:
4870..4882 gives -31.9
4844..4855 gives -35.6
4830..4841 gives -34.7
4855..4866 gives -33.6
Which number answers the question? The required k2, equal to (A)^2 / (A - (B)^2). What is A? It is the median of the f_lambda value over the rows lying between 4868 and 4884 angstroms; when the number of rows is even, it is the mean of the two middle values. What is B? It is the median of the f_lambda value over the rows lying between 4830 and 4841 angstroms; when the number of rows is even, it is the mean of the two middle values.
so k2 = -0.86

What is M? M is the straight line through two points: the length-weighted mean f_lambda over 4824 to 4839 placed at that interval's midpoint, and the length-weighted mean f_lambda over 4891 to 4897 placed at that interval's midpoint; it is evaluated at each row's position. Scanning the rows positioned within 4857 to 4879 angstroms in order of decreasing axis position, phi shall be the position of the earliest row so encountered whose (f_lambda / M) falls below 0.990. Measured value 4878.24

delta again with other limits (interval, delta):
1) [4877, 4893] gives 4887.24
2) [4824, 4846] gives 4833.52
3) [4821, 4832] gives 4829.07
